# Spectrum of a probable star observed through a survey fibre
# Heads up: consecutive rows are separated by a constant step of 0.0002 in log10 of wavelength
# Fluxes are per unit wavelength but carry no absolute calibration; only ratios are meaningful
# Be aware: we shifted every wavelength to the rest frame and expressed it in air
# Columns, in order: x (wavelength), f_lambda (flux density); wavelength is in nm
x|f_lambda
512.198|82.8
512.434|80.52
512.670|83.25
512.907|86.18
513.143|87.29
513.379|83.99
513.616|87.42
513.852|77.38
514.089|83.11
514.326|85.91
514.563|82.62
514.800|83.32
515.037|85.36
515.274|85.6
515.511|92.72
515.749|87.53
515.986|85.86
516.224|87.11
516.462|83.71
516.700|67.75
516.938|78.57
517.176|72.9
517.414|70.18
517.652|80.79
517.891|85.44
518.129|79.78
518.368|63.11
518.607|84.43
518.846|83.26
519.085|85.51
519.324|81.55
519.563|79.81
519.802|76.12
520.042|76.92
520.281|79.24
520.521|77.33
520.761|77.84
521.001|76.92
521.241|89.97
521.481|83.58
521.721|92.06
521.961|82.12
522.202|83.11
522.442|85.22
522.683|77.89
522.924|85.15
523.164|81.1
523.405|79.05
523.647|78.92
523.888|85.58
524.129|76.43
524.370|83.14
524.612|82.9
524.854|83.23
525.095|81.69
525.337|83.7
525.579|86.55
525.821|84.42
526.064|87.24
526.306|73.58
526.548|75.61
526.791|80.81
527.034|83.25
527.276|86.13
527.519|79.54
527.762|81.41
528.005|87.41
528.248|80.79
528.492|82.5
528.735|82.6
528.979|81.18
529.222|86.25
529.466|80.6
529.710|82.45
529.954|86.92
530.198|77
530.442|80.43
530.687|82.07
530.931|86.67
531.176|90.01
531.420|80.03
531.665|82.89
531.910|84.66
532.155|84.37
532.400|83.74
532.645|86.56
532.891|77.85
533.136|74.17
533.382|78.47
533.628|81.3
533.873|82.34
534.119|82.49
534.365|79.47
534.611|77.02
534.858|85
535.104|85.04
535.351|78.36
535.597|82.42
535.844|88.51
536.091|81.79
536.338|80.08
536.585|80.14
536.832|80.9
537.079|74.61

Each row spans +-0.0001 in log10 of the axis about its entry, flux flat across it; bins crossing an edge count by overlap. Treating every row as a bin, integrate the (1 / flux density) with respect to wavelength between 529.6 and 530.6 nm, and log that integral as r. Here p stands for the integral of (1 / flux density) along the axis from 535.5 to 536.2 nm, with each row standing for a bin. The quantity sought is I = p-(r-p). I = 0.004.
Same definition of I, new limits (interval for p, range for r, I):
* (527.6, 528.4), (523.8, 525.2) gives 0.002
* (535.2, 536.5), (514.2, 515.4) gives 0.017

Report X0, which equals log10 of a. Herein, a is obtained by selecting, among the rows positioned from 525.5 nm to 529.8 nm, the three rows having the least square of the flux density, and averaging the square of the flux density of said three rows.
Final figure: 3.76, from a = 5819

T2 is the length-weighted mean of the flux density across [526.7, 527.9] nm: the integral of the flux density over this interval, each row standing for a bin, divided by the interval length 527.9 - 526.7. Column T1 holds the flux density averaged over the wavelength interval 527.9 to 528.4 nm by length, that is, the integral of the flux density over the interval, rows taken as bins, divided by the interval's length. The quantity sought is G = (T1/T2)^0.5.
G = 1.01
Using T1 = 84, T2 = 82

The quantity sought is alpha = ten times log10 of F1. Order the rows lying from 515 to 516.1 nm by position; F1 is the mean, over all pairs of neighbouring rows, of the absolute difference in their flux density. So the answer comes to 5.5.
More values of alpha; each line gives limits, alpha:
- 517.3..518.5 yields 9.7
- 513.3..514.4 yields 7.4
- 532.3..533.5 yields 6.9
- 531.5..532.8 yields 1.4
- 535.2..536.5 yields 6.7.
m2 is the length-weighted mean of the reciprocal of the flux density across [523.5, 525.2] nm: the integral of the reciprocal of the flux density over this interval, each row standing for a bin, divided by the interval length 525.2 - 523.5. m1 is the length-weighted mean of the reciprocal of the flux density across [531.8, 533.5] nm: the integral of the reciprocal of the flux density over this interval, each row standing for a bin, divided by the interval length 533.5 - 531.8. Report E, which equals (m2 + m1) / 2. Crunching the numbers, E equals 0.0123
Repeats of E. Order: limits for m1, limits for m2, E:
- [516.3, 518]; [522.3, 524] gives 0.0126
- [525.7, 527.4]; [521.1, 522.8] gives 0.0121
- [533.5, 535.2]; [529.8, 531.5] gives 0.0121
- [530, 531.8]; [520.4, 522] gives 0.0121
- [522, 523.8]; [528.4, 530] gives 0.0122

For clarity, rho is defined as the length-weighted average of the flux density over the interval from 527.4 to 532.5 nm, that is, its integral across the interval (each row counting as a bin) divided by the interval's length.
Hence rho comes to 83.0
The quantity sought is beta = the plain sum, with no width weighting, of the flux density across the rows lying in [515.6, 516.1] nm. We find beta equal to 173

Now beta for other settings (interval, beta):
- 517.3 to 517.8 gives 151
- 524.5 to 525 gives 166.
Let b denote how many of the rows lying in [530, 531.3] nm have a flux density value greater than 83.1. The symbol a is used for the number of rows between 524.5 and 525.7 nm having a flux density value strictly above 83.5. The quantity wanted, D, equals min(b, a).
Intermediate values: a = 2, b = 2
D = 2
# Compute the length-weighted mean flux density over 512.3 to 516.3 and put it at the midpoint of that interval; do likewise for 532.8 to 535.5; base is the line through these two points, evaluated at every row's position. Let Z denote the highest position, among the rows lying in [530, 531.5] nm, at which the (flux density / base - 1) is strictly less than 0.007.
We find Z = 531.420 nm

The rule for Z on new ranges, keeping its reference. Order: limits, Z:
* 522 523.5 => 523.405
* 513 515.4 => 515.037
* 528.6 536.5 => 536.338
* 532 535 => 534.611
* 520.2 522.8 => 522.683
